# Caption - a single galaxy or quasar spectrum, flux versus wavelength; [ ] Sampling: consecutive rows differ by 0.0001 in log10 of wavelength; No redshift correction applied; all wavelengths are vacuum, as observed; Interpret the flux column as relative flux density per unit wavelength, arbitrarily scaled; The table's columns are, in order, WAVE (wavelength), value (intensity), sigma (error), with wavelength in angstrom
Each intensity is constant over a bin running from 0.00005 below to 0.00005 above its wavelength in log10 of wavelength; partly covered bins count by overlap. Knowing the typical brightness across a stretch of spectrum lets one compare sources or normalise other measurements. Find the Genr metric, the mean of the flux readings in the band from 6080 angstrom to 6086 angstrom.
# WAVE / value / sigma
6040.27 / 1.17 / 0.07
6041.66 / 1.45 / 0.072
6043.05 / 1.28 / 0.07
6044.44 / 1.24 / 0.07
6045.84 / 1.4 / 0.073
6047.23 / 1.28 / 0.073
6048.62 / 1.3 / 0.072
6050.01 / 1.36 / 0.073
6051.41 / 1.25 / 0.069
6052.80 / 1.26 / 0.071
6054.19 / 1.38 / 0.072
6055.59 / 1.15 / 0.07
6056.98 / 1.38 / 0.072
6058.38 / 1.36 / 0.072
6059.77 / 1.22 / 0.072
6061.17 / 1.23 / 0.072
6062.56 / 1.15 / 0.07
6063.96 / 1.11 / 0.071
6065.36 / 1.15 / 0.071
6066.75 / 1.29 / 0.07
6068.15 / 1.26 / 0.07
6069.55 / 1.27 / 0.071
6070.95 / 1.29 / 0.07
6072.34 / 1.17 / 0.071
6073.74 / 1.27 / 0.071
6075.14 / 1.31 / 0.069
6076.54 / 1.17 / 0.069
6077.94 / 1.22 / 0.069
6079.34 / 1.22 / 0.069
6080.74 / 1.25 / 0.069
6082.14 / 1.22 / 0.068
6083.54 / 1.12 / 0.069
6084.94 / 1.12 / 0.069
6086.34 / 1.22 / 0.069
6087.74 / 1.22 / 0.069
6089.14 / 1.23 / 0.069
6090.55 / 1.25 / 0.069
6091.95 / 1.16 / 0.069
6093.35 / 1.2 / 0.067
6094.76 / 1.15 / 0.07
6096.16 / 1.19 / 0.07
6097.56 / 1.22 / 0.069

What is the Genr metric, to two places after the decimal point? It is 1.18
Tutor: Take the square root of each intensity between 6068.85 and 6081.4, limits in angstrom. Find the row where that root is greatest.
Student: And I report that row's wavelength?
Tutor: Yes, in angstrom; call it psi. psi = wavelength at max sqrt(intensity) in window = 6075.14 angstrom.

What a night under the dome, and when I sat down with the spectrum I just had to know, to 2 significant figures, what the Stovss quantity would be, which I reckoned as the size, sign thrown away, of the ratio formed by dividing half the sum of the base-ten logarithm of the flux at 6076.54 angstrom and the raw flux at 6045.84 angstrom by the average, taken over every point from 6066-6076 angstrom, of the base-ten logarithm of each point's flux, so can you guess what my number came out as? 7.2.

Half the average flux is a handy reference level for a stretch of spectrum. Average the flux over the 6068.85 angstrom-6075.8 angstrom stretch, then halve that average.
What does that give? 0.631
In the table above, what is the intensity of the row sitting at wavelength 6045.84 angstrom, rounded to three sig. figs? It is 1.40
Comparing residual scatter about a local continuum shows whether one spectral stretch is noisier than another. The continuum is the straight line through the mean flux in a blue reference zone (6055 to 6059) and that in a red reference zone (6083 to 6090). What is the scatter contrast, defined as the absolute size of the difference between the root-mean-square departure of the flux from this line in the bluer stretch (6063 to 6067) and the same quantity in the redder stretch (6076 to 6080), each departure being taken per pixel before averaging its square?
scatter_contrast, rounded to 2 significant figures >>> 0.085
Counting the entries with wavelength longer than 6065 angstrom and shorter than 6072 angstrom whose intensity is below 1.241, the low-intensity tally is 1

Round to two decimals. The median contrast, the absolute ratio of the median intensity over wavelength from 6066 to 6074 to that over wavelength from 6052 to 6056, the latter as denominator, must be 1.01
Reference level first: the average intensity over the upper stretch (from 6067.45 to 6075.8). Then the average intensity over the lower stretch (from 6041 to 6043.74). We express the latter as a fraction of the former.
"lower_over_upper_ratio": 1.082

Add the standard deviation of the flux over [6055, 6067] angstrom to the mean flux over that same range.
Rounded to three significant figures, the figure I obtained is 1.32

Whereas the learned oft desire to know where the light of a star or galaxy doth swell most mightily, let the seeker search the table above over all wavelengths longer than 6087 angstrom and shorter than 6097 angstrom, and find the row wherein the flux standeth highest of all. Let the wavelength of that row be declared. 6090.55 angstrom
